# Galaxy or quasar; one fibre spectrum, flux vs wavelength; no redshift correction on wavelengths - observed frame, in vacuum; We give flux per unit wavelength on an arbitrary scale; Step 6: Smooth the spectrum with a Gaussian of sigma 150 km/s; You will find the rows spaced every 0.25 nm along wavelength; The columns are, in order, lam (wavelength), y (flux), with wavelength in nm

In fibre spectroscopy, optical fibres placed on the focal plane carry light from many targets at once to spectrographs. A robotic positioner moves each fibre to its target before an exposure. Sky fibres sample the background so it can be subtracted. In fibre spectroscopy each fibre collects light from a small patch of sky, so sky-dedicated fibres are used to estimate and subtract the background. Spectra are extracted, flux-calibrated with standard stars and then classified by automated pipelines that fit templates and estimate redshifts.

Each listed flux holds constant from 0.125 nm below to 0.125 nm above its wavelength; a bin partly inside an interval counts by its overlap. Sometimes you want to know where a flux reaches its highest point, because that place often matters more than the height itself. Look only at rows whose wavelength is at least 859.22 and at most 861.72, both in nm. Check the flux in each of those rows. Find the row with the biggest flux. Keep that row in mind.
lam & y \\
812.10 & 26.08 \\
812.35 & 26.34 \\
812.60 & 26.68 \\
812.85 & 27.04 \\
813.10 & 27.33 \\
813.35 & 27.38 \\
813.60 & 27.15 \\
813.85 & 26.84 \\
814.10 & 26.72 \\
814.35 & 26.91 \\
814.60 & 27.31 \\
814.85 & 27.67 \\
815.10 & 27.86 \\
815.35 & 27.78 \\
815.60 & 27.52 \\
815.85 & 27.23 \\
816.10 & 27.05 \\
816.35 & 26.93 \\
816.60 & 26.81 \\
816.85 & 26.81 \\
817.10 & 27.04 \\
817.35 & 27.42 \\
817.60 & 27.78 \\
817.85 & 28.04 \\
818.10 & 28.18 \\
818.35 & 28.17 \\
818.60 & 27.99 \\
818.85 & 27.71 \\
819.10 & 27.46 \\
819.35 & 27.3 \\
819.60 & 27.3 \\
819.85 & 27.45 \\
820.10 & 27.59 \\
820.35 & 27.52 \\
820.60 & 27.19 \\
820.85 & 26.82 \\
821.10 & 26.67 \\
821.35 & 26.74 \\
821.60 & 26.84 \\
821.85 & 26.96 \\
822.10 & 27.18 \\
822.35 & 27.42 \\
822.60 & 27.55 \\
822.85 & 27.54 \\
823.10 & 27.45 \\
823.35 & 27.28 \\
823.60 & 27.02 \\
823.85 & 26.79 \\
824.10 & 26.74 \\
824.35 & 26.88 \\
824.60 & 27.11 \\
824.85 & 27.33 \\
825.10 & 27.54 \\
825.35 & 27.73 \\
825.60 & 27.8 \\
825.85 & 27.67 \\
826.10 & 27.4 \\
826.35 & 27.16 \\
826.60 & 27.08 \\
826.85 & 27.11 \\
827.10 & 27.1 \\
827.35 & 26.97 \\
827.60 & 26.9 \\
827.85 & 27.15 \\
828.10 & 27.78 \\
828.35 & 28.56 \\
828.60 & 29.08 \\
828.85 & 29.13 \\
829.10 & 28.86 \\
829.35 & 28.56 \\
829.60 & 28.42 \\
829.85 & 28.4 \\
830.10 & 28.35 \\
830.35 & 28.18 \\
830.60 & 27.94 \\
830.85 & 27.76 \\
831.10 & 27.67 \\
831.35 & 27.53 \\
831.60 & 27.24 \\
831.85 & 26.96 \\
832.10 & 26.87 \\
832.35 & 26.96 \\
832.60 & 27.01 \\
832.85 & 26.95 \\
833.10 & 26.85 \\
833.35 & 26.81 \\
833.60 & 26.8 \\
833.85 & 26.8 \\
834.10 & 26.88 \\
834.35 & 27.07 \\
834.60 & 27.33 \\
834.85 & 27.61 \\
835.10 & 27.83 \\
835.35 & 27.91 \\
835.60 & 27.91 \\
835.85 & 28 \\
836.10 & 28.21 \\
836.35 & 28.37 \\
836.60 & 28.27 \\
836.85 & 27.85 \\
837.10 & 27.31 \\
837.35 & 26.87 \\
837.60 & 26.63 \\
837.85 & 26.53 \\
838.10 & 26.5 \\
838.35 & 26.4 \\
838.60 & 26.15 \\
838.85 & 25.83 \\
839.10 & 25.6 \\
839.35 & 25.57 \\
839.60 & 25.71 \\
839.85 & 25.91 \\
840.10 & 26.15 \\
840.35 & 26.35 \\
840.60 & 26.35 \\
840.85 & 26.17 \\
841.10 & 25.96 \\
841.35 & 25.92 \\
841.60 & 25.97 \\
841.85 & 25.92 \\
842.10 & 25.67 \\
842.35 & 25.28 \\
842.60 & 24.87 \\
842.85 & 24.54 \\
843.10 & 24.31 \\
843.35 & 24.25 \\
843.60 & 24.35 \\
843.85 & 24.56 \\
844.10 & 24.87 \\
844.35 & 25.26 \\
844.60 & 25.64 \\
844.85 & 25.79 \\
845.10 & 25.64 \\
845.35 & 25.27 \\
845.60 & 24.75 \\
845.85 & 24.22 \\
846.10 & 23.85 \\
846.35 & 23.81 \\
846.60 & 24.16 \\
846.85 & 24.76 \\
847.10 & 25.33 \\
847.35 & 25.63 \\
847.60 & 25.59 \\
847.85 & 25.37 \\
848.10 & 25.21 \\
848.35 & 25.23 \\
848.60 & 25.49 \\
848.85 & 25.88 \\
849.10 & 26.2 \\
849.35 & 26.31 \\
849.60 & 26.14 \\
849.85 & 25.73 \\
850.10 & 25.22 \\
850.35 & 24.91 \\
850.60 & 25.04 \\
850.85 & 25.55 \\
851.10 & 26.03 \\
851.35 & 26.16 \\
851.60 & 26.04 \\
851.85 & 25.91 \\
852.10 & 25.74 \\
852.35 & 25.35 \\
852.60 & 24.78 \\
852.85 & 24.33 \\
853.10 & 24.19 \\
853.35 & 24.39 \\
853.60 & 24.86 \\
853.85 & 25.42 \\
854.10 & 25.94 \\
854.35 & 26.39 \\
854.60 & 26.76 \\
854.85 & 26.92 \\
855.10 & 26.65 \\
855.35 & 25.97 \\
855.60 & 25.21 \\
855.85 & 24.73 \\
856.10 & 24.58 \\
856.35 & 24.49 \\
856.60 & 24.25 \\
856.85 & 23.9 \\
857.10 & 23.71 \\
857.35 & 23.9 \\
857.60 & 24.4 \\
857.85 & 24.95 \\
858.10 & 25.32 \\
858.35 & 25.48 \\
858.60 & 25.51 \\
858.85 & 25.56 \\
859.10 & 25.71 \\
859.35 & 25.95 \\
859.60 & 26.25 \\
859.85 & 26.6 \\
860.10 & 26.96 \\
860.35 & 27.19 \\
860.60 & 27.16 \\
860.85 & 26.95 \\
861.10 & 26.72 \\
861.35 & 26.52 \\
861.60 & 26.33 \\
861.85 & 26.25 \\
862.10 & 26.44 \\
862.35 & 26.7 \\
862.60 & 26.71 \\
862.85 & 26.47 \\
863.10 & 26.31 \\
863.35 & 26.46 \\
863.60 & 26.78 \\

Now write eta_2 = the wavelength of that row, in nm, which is 860.35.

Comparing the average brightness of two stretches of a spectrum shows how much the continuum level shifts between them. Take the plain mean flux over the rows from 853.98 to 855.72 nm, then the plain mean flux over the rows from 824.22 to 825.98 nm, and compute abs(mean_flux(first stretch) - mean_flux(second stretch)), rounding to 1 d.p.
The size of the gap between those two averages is 1.2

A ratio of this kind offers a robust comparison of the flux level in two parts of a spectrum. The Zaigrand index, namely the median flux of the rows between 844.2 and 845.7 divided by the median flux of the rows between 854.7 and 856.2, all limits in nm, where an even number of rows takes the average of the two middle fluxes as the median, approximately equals 0.99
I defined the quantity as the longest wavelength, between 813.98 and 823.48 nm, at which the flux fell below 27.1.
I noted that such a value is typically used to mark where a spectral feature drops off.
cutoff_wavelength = 821.85 nm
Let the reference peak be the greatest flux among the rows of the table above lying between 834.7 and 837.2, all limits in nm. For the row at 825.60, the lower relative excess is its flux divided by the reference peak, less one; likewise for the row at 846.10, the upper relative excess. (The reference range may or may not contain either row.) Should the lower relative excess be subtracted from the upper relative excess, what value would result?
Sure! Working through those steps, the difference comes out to -0.14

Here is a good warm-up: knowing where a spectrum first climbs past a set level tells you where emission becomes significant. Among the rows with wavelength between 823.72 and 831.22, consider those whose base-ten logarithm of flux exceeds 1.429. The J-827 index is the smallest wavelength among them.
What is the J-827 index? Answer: 824.35 nm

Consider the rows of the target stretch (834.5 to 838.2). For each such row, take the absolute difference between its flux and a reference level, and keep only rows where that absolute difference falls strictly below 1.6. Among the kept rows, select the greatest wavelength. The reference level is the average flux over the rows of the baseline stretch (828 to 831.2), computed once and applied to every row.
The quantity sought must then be 837.35 nm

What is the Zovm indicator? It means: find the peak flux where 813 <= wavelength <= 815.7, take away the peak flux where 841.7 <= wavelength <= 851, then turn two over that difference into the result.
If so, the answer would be 1.3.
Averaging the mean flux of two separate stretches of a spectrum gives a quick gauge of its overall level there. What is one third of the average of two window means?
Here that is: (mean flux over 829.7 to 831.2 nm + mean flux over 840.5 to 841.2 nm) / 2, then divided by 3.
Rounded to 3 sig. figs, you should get 9.04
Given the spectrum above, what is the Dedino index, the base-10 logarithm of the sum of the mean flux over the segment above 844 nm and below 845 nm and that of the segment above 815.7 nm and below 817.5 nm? 1.72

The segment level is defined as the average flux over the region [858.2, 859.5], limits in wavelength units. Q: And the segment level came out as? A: 25.6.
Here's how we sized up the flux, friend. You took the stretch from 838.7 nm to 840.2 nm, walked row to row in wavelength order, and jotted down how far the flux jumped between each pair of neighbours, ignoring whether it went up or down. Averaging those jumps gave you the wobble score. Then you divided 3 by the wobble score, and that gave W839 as 18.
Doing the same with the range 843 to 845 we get 13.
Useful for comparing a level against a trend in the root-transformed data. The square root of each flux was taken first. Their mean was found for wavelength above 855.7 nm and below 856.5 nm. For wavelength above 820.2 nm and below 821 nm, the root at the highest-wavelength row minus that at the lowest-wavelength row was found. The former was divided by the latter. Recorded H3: -74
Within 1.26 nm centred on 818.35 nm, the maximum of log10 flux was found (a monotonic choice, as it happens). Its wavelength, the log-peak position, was 818.10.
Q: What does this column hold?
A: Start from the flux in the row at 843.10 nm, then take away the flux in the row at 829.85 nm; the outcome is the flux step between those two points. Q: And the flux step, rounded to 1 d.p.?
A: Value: -4.1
